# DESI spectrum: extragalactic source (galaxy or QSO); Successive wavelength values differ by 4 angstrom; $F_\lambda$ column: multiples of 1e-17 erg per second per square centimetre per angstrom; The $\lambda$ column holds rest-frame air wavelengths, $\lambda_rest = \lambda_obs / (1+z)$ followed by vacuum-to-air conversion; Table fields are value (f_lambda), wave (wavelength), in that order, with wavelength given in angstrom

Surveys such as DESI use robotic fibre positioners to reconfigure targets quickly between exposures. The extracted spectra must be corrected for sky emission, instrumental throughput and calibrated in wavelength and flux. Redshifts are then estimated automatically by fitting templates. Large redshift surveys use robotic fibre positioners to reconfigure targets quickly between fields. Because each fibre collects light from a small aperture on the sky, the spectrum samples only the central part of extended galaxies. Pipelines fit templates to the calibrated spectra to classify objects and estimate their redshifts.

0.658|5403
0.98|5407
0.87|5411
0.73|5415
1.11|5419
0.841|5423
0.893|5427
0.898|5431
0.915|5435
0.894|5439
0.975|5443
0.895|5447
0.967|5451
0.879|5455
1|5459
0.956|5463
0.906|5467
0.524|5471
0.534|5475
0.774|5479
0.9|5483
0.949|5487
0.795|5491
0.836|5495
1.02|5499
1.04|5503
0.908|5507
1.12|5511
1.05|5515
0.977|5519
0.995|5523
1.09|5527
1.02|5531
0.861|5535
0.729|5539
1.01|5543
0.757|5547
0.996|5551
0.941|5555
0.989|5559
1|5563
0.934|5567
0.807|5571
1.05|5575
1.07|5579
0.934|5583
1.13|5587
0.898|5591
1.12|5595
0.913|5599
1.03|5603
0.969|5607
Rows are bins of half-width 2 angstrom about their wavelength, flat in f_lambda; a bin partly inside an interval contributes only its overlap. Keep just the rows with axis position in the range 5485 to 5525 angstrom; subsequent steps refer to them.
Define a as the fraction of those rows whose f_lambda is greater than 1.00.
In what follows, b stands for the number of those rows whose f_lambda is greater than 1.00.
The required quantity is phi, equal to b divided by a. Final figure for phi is 10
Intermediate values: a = 0.4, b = 4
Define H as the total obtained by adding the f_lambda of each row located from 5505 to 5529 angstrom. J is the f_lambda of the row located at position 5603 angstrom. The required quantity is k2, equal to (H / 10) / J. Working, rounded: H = 6.14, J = 1.03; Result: 0.60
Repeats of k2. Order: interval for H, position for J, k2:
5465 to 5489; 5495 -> 0.55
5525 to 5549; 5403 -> 0.83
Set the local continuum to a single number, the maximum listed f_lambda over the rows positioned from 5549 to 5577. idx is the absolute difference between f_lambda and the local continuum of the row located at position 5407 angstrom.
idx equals 0.07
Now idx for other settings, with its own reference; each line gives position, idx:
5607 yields 0.08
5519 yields 0.07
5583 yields 0.12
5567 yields 0.12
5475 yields 0.52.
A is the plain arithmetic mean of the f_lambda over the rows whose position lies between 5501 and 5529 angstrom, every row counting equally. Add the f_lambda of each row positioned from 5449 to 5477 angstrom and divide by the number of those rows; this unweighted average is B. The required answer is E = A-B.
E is 0.20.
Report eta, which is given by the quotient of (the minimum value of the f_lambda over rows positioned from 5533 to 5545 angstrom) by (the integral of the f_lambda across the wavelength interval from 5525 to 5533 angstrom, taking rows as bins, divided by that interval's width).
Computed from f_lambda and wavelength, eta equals 0.7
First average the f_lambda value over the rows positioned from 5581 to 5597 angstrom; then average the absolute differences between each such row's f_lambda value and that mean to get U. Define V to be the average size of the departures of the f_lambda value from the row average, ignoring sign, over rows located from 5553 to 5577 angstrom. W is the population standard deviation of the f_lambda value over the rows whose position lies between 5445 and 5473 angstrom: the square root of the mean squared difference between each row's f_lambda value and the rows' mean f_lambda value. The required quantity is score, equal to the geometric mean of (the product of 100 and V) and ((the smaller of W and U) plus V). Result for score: 1.0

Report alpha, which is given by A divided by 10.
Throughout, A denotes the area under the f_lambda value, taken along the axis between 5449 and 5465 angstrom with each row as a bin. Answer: 1.5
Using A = 15.2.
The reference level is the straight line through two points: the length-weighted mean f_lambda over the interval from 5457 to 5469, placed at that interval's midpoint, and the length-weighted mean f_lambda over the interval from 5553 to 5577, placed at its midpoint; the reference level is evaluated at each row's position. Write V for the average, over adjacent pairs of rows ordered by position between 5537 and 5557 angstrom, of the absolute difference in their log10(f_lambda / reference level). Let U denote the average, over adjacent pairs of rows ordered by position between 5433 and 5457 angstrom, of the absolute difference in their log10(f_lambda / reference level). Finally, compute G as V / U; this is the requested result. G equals 3.2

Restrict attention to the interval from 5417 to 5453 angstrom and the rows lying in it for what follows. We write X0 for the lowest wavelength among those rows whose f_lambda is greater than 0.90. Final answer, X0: 5419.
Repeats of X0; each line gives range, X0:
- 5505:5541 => 5507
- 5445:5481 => 5451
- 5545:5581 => 5551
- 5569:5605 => 5575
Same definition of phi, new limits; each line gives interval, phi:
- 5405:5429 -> 6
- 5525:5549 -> 6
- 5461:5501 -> 10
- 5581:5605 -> 6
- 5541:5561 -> 5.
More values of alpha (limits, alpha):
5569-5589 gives 2.0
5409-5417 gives 0.6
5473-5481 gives 0.5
